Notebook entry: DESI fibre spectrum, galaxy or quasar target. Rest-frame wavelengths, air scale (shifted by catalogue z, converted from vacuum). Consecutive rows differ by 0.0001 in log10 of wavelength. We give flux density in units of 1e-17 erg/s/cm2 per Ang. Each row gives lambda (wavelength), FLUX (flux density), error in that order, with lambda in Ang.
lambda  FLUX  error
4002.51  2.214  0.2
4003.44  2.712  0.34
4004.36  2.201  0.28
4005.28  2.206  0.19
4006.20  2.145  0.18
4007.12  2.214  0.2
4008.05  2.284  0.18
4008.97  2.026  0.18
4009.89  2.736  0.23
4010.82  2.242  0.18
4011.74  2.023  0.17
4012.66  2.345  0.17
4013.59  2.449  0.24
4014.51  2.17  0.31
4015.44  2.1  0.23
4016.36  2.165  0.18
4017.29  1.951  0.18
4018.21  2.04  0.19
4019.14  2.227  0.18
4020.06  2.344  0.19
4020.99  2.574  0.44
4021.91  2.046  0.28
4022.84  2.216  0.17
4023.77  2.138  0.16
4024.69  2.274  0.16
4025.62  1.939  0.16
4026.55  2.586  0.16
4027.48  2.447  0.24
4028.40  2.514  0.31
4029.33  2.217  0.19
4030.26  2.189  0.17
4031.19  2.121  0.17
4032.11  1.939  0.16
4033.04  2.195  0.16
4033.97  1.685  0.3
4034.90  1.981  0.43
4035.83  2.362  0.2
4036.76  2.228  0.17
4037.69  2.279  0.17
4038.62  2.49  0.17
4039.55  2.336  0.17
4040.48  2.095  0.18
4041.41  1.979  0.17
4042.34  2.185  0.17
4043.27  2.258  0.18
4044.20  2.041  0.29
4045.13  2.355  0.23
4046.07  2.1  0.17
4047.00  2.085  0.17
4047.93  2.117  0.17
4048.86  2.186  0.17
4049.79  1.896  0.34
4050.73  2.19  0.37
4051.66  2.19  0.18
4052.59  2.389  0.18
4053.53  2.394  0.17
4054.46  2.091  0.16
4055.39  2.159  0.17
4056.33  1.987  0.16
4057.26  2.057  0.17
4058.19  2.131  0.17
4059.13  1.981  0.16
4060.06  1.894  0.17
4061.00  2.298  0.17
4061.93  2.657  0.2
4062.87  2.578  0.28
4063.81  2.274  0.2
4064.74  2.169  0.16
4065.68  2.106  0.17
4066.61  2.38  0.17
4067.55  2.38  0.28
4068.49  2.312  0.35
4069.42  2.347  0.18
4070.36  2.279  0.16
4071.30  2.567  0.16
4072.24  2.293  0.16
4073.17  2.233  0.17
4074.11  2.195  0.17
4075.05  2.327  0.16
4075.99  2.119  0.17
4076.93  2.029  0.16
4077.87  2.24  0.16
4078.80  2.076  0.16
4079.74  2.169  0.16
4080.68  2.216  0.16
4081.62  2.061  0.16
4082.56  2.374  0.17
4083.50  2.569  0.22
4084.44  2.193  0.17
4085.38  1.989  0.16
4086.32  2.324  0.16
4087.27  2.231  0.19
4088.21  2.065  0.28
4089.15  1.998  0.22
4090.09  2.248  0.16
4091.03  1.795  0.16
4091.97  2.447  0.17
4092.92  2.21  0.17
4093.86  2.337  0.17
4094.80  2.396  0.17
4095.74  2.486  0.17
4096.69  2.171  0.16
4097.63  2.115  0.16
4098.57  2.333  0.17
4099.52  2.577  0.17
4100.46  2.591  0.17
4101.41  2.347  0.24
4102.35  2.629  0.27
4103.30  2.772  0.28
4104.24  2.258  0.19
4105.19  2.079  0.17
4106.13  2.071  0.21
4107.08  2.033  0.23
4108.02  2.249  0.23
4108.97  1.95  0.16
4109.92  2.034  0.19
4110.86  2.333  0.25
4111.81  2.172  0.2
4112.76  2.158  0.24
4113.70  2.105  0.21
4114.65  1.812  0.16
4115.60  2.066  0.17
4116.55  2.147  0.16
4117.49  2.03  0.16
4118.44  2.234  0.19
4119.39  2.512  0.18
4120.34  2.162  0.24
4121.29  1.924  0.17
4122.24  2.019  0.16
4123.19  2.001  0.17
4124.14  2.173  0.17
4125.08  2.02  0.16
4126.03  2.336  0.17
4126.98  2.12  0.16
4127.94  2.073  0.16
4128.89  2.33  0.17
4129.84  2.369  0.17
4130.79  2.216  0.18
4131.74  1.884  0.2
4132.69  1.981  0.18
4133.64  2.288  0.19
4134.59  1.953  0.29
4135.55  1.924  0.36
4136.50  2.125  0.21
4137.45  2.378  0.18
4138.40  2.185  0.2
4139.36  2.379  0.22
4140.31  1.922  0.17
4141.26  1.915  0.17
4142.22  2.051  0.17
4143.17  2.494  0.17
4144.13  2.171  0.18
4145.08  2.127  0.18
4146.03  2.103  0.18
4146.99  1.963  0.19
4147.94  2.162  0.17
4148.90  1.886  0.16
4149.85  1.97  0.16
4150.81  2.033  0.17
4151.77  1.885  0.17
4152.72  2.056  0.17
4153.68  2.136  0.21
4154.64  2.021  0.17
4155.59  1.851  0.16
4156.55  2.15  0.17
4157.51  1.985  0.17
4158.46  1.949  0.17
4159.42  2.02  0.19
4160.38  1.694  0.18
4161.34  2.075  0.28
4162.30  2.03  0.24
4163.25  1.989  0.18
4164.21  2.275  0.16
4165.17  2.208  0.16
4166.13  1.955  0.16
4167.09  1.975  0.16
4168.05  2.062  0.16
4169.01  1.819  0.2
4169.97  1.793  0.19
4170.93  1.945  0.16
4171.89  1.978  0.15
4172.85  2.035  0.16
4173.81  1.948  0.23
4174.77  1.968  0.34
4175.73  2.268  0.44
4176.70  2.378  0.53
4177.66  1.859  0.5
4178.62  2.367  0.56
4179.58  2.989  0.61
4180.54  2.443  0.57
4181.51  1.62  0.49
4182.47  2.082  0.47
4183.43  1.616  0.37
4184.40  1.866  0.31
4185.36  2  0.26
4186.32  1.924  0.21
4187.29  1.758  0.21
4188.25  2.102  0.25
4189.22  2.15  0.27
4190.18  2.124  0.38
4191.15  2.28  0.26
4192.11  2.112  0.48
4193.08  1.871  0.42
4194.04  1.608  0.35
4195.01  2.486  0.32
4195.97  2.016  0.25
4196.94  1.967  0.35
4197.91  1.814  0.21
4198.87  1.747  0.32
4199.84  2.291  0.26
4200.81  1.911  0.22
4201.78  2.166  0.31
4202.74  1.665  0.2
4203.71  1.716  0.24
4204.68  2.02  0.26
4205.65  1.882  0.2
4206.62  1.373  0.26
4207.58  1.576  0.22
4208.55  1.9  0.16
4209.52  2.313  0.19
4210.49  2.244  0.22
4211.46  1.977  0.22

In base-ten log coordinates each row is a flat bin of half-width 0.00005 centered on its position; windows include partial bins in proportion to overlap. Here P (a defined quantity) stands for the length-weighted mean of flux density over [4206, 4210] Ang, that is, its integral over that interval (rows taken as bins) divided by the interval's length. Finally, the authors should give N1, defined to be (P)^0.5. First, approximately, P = 1.80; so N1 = 1.34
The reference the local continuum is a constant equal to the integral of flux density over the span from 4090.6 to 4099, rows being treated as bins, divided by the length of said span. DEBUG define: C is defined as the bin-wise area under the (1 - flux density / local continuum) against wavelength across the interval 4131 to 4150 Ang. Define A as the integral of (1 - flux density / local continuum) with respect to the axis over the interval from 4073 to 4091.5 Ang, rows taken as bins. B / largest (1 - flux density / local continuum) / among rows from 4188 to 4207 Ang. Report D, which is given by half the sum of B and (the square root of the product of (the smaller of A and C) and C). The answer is 0.68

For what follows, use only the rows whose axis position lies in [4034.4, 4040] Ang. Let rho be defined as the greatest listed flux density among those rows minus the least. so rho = 0.51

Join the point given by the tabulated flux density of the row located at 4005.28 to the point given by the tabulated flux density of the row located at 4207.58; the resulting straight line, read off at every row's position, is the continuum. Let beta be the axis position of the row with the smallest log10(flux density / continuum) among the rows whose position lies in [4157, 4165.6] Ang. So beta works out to 4160.38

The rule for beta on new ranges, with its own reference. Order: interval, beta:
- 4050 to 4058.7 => 4056.33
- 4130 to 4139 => 4131.74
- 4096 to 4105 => 4097.63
